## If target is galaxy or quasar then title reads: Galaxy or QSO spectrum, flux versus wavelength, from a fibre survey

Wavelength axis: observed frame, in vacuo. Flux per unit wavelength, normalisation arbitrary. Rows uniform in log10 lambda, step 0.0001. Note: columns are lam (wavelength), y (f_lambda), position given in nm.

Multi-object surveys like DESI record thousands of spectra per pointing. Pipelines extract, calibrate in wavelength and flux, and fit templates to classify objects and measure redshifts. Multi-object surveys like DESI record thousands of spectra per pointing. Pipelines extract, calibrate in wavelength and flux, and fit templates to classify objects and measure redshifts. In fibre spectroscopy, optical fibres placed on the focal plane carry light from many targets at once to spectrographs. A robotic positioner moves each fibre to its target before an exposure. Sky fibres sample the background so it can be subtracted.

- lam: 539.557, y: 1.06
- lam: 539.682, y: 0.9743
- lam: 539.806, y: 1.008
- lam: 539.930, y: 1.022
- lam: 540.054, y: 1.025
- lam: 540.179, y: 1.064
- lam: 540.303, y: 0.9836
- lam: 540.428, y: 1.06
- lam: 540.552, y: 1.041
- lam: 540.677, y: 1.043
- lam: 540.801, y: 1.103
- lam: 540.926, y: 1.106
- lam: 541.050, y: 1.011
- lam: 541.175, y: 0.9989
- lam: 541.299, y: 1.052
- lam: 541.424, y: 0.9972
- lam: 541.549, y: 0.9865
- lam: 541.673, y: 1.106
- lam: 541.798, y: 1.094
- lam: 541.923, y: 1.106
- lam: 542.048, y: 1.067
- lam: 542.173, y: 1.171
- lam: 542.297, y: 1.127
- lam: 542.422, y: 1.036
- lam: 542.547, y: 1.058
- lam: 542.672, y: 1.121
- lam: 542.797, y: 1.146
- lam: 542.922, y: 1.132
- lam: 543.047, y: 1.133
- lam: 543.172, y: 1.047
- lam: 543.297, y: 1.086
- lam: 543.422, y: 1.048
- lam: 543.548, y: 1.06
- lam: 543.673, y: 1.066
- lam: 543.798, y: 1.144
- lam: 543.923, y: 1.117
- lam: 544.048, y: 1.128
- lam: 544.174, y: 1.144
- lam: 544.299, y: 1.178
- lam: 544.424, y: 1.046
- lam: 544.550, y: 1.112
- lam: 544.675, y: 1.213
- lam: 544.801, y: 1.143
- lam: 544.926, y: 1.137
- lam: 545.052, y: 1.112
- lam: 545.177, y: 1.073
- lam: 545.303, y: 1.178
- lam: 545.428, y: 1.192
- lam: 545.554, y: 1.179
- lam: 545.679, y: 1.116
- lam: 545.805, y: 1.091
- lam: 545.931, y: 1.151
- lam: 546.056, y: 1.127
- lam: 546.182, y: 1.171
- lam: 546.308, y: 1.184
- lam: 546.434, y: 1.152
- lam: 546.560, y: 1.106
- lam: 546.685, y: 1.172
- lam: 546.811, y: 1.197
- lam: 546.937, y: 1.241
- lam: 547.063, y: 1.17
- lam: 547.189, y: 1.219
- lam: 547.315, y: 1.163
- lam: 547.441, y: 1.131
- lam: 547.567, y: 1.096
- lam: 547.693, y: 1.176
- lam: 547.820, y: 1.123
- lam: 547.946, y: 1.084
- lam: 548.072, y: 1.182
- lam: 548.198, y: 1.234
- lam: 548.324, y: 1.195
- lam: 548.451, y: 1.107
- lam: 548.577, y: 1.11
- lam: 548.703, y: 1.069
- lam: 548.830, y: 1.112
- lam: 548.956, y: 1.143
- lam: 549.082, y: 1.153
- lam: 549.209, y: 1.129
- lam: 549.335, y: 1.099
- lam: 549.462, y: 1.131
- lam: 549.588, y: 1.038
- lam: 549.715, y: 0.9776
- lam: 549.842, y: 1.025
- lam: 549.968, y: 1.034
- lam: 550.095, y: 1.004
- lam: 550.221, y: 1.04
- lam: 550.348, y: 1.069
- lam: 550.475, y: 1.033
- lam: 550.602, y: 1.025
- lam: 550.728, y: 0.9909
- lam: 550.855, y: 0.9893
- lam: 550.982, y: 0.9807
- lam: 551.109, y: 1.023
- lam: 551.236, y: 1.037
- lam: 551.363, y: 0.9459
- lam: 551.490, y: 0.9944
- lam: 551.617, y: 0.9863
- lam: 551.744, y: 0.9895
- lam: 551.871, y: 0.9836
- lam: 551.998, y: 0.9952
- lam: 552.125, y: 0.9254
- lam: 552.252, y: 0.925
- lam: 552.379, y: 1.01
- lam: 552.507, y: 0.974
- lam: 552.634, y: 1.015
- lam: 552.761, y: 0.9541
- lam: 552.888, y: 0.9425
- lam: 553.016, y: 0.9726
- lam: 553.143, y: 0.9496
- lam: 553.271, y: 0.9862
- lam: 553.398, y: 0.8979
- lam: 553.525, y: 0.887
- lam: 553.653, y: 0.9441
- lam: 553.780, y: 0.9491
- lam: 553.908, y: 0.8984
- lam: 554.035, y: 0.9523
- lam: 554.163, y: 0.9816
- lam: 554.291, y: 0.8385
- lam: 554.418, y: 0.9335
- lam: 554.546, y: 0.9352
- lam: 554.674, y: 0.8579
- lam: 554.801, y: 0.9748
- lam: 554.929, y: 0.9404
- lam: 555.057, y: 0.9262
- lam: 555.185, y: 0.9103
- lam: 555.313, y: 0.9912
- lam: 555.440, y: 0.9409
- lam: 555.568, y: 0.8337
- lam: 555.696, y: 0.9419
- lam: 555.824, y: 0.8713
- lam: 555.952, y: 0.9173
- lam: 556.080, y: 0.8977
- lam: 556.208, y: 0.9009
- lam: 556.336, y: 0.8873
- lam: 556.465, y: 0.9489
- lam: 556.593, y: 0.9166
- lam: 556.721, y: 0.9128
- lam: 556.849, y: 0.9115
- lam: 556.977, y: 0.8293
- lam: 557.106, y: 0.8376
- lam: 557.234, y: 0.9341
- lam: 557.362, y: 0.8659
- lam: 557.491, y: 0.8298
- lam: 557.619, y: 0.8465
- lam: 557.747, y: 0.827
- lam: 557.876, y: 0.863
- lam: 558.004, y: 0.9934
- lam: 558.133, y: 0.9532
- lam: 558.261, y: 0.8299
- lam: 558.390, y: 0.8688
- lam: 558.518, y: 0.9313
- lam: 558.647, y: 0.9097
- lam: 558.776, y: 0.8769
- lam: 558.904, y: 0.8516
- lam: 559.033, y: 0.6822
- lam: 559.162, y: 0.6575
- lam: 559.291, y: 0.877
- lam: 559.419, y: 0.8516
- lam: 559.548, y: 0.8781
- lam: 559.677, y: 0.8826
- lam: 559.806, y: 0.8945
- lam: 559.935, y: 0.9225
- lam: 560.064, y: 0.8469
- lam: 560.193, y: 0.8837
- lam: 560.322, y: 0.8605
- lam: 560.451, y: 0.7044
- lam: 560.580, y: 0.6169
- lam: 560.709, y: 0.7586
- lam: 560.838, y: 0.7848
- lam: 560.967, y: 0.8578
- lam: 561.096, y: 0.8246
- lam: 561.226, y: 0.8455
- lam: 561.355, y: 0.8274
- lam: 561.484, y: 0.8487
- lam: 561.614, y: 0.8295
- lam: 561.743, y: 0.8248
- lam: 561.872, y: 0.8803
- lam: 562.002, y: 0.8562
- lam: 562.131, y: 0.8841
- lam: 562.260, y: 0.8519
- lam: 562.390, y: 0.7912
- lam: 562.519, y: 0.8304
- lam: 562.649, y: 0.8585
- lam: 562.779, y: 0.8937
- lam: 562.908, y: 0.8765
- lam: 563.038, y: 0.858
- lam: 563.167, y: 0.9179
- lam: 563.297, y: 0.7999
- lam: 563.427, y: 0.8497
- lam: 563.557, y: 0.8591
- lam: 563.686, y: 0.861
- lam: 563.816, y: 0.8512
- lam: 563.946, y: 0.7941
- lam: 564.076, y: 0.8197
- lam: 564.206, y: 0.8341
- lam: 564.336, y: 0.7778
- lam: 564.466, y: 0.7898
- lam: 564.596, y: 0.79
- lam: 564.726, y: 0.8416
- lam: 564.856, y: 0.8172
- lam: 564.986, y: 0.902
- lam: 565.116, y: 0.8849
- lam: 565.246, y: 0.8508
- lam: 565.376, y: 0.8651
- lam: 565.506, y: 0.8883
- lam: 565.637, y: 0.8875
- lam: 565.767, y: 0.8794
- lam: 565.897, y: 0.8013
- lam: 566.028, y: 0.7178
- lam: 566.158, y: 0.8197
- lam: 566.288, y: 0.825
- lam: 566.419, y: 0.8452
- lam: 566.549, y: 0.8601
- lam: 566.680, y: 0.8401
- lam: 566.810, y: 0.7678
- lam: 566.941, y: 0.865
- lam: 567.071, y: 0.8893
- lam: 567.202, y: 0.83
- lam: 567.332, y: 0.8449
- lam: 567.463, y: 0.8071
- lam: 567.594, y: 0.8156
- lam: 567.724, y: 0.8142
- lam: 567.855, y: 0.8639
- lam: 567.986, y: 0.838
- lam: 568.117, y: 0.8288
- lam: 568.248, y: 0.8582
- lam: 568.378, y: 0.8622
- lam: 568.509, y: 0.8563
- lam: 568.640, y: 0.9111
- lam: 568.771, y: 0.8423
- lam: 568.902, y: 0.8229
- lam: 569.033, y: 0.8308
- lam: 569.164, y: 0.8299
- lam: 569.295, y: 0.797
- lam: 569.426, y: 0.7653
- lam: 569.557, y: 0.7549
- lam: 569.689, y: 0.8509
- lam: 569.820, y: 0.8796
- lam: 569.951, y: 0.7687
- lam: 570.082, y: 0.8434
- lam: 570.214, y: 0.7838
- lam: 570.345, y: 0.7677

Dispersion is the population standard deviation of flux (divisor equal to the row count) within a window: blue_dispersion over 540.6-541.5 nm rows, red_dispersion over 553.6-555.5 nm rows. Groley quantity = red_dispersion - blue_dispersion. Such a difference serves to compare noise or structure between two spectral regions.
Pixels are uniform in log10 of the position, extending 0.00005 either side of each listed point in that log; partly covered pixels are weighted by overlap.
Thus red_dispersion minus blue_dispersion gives -0.002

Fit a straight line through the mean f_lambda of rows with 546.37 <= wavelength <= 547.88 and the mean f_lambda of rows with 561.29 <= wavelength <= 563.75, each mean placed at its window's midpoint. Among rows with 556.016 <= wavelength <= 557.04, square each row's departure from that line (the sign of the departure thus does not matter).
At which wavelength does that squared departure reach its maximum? 556.977 nm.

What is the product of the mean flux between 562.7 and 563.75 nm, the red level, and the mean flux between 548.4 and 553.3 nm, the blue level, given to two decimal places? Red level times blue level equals 0.88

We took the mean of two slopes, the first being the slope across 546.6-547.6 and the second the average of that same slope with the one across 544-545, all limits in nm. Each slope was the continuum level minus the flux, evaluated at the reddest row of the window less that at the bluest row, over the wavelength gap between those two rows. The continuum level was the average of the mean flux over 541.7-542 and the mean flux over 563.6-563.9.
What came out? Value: 0.062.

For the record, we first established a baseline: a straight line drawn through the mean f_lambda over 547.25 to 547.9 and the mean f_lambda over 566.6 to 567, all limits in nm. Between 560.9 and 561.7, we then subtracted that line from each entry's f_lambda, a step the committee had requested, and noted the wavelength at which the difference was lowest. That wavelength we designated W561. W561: 561.096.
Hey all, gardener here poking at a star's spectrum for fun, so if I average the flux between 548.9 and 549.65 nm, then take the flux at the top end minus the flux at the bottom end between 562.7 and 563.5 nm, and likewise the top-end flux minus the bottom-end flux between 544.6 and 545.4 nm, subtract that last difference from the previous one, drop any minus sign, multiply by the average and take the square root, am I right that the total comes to 0.100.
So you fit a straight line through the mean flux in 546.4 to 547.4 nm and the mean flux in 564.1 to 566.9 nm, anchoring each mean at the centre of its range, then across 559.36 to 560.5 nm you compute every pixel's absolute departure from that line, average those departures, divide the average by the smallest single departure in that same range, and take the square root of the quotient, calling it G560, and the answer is 2.4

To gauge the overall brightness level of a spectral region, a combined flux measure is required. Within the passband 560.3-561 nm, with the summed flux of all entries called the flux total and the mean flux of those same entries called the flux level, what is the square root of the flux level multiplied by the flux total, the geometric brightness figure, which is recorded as 1.9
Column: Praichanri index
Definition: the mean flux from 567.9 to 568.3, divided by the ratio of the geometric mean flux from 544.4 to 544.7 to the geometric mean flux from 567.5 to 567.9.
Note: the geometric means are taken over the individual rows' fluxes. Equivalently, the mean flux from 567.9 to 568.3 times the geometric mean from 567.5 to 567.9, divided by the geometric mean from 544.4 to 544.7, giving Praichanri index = 0.62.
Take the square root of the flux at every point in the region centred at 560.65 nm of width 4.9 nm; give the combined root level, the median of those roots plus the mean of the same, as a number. 1.84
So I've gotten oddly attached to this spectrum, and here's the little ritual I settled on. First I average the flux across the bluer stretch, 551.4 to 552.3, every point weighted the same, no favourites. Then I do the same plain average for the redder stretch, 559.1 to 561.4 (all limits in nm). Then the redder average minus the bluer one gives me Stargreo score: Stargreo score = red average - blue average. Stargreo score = -0.15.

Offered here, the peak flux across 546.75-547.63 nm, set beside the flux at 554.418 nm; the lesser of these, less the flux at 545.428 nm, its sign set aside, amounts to 0.26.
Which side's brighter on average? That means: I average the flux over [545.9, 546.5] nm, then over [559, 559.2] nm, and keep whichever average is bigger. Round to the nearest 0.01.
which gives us 1.16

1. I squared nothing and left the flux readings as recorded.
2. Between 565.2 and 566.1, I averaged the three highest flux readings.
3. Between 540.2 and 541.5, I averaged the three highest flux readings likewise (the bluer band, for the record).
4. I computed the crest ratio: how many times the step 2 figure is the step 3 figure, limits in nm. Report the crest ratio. 0.81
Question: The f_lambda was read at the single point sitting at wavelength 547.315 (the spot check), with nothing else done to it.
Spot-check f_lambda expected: 1.163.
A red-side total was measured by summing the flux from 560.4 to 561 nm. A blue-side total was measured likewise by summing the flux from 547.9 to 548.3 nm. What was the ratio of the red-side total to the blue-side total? 1.1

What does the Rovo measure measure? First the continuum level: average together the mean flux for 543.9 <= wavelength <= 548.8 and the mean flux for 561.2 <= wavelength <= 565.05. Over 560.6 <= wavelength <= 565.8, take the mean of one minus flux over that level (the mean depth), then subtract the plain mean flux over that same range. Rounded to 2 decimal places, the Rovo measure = -0.69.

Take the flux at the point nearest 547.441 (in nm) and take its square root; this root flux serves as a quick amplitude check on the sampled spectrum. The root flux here 1.06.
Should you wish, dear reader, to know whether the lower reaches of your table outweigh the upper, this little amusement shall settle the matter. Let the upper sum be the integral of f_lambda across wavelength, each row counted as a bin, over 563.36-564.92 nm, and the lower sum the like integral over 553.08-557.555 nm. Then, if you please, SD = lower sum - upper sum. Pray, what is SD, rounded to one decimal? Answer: 2.8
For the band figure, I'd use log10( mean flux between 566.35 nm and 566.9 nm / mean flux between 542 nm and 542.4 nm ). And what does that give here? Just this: -0.13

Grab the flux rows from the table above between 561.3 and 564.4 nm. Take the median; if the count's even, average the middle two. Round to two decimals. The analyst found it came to 0.85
